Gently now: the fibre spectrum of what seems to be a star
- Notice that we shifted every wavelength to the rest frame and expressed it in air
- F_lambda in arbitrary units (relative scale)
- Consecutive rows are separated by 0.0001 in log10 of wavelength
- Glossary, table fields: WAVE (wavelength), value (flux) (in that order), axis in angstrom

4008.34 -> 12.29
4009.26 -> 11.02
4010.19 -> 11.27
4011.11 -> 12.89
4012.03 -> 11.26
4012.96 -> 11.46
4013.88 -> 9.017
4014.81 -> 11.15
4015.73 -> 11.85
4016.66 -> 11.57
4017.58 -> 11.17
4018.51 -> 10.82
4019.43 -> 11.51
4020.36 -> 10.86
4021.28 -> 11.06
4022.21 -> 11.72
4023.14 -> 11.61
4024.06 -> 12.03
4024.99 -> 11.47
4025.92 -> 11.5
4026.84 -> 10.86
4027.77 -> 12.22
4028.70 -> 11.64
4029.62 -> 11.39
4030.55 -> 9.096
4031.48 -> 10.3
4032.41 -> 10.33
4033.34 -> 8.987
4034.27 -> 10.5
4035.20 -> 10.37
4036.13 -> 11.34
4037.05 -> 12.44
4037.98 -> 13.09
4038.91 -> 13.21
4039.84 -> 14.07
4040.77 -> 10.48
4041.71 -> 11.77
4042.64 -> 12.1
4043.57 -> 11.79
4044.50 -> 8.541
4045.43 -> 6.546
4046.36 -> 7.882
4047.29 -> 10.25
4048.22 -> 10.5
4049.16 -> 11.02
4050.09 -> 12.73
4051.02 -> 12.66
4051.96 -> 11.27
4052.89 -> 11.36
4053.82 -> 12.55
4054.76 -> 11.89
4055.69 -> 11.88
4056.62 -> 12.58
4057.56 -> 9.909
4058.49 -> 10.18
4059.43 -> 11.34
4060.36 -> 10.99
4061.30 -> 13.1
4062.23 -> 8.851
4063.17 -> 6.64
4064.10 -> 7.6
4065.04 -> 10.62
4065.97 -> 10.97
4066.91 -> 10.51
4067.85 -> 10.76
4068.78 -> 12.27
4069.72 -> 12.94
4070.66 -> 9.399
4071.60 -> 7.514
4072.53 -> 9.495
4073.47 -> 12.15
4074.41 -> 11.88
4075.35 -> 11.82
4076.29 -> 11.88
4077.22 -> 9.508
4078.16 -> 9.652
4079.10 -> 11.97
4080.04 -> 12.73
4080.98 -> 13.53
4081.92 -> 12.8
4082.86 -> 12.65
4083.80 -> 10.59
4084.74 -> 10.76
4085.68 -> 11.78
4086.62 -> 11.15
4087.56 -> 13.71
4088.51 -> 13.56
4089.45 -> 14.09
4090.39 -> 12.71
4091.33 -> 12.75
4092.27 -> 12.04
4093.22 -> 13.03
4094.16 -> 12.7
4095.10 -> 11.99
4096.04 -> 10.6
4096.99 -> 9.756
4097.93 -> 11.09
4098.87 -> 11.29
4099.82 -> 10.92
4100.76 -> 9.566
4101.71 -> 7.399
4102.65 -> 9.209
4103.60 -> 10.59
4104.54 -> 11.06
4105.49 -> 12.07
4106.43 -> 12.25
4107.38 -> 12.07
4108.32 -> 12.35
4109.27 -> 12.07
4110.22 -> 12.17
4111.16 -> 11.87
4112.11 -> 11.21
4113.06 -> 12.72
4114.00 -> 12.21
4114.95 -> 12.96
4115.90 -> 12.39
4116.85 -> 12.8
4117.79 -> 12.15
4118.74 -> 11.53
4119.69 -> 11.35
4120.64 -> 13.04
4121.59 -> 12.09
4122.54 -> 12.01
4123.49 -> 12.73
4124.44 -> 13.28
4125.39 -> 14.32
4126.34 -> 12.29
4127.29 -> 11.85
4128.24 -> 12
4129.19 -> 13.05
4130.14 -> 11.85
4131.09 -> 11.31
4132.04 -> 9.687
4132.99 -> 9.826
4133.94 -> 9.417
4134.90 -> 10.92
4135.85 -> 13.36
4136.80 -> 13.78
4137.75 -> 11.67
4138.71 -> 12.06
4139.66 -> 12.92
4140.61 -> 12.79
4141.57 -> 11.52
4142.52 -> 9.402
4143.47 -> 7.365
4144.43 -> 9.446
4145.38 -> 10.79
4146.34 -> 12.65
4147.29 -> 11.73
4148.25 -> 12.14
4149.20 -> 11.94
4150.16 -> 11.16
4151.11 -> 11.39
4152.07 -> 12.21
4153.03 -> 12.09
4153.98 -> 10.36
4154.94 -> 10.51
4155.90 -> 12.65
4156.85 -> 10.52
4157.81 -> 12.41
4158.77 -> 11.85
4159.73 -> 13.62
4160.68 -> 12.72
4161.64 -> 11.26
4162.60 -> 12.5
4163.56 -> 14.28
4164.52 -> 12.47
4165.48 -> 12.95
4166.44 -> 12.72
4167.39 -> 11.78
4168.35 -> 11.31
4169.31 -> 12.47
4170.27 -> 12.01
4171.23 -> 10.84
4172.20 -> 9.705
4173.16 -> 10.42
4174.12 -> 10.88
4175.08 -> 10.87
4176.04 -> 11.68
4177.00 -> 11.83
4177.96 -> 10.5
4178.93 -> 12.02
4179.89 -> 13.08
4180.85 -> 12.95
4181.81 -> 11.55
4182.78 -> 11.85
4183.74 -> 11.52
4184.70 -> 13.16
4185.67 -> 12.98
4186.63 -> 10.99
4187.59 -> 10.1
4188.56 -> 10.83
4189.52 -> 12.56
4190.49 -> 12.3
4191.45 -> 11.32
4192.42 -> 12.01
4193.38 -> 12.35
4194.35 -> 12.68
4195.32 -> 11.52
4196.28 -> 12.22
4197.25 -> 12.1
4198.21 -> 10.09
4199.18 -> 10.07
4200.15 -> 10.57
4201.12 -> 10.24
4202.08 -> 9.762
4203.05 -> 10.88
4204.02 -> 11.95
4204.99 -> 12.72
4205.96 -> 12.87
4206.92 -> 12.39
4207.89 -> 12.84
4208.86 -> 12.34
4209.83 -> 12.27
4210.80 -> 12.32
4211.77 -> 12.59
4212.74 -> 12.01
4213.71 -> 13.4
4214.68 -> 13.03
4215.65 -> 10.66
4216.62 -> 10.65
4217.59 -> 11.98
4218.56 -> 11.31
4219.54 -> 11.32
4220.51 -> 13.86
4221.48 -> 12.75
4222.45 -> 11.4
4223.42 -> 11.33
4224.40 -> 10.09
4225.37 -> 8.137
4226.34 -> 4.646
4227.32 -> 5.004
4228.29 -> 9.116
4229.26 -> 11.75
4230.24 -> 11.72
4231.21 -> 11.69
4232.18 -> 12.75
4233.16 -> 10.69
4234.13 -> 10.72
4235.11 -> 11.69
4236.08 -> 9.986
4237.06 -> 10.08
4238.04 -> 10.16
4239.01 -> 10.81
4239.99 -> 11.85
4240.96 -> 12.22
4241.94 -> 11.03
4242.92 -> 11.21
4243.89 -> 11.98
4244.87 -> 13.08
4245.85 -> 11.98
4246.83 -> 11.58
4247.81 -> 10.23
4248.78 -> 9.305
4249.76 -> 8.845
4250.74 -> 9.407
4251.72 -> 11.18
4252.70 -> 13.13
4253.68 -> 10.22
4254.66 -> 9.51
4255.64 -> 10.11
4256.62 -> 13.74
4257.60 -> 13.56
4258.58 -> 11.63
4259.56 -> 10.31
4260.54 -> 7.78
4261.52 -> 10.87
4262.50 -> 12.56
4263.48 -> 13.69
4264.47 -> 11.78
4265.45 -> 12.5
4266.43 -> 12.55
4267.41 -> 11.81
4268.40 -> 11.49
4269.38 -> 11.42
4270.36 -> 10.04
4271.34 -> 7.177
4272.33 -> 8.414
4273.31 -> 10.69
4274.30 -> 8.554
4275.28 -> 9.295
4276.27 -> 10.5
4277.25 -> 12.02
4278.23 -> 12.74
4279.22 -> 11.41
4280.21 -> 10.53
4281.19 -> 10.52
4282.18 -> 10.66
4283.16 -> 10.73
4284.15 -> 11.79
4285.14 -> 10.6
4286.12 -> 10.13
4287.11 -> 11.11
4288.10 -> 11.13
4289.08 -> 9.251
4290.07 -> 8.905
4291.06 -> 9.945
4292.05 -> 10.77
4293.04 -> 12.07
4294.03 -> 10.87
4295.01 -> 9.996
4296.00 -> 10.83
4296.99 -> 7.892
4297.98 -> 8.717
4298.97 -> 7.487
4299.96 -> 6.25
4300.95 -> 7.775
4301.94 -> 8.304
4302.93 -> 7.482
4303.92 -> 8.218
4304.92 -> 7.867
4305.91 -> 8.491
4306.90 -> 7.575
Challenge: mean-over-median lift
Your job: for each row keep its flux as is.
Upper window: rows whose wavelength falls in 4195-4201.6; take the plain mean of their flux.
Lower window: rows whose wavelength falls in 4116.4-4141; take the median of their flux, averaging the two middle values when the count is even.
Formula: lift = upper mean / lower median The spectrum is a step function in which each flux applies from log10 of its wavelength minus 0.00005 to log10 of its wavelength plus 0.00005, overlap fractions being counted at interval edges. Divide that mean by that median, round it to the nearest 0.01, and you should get 0.91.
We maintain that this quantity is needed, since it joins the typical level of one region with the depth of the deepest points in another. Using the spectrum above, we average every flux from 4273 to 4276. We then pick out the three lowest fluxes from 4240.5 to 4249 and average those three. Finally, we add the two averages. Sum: 19.7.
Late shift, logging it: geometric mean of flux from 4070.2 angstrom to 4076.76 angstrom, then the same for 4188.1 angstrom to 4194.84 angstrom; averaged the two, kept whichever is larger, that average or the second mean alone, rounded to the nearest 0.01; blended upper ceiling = 11.99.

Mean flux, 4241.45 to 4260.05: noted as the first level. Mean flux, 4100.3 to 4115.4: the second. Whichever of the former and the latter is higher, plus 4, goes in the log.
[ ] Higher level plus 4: 15.4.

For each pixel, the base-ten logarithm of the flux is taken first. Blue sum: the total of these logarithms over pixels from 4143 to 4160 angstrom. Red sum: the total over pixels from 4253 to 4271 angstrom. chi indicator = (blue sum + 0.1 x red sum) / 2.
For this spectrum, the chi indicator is 10.4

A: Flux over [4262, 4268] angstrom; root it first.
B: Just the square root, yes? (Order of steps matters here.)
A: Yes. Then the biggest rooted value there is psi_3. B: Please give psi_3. 3.70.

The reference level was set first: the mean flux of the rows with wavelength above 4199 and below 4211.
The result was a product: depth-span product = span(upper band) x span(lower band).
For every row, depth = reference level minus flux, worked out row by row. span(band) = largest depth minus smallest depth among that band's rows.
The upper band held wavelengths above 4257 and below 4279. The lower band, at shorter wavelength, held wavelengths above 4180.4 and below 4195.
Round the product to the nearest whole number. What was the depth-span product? 20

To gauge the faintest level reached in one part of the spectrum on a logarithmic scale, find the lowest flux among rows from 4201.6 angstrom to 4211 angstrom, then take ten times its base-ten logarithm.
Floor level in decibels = 9.9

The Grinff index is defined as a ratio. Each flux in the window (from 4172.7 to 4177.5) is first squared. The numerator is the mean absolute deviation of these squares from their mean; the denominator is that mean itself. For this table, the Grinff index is 0.09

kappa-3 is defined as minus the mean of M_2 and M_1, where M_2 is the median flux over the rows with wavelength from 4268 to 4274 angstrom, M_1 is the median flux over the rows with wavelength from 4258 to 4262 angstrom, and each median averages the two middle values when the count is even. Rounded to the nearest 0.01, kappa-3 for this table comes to -10.48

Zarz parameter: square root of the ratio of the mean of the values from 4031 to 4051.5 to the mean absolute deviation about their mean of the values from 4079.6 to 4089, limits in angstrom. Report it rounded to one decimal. 3.3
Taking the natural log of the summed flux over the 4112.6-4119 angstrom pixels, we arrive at 4.46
